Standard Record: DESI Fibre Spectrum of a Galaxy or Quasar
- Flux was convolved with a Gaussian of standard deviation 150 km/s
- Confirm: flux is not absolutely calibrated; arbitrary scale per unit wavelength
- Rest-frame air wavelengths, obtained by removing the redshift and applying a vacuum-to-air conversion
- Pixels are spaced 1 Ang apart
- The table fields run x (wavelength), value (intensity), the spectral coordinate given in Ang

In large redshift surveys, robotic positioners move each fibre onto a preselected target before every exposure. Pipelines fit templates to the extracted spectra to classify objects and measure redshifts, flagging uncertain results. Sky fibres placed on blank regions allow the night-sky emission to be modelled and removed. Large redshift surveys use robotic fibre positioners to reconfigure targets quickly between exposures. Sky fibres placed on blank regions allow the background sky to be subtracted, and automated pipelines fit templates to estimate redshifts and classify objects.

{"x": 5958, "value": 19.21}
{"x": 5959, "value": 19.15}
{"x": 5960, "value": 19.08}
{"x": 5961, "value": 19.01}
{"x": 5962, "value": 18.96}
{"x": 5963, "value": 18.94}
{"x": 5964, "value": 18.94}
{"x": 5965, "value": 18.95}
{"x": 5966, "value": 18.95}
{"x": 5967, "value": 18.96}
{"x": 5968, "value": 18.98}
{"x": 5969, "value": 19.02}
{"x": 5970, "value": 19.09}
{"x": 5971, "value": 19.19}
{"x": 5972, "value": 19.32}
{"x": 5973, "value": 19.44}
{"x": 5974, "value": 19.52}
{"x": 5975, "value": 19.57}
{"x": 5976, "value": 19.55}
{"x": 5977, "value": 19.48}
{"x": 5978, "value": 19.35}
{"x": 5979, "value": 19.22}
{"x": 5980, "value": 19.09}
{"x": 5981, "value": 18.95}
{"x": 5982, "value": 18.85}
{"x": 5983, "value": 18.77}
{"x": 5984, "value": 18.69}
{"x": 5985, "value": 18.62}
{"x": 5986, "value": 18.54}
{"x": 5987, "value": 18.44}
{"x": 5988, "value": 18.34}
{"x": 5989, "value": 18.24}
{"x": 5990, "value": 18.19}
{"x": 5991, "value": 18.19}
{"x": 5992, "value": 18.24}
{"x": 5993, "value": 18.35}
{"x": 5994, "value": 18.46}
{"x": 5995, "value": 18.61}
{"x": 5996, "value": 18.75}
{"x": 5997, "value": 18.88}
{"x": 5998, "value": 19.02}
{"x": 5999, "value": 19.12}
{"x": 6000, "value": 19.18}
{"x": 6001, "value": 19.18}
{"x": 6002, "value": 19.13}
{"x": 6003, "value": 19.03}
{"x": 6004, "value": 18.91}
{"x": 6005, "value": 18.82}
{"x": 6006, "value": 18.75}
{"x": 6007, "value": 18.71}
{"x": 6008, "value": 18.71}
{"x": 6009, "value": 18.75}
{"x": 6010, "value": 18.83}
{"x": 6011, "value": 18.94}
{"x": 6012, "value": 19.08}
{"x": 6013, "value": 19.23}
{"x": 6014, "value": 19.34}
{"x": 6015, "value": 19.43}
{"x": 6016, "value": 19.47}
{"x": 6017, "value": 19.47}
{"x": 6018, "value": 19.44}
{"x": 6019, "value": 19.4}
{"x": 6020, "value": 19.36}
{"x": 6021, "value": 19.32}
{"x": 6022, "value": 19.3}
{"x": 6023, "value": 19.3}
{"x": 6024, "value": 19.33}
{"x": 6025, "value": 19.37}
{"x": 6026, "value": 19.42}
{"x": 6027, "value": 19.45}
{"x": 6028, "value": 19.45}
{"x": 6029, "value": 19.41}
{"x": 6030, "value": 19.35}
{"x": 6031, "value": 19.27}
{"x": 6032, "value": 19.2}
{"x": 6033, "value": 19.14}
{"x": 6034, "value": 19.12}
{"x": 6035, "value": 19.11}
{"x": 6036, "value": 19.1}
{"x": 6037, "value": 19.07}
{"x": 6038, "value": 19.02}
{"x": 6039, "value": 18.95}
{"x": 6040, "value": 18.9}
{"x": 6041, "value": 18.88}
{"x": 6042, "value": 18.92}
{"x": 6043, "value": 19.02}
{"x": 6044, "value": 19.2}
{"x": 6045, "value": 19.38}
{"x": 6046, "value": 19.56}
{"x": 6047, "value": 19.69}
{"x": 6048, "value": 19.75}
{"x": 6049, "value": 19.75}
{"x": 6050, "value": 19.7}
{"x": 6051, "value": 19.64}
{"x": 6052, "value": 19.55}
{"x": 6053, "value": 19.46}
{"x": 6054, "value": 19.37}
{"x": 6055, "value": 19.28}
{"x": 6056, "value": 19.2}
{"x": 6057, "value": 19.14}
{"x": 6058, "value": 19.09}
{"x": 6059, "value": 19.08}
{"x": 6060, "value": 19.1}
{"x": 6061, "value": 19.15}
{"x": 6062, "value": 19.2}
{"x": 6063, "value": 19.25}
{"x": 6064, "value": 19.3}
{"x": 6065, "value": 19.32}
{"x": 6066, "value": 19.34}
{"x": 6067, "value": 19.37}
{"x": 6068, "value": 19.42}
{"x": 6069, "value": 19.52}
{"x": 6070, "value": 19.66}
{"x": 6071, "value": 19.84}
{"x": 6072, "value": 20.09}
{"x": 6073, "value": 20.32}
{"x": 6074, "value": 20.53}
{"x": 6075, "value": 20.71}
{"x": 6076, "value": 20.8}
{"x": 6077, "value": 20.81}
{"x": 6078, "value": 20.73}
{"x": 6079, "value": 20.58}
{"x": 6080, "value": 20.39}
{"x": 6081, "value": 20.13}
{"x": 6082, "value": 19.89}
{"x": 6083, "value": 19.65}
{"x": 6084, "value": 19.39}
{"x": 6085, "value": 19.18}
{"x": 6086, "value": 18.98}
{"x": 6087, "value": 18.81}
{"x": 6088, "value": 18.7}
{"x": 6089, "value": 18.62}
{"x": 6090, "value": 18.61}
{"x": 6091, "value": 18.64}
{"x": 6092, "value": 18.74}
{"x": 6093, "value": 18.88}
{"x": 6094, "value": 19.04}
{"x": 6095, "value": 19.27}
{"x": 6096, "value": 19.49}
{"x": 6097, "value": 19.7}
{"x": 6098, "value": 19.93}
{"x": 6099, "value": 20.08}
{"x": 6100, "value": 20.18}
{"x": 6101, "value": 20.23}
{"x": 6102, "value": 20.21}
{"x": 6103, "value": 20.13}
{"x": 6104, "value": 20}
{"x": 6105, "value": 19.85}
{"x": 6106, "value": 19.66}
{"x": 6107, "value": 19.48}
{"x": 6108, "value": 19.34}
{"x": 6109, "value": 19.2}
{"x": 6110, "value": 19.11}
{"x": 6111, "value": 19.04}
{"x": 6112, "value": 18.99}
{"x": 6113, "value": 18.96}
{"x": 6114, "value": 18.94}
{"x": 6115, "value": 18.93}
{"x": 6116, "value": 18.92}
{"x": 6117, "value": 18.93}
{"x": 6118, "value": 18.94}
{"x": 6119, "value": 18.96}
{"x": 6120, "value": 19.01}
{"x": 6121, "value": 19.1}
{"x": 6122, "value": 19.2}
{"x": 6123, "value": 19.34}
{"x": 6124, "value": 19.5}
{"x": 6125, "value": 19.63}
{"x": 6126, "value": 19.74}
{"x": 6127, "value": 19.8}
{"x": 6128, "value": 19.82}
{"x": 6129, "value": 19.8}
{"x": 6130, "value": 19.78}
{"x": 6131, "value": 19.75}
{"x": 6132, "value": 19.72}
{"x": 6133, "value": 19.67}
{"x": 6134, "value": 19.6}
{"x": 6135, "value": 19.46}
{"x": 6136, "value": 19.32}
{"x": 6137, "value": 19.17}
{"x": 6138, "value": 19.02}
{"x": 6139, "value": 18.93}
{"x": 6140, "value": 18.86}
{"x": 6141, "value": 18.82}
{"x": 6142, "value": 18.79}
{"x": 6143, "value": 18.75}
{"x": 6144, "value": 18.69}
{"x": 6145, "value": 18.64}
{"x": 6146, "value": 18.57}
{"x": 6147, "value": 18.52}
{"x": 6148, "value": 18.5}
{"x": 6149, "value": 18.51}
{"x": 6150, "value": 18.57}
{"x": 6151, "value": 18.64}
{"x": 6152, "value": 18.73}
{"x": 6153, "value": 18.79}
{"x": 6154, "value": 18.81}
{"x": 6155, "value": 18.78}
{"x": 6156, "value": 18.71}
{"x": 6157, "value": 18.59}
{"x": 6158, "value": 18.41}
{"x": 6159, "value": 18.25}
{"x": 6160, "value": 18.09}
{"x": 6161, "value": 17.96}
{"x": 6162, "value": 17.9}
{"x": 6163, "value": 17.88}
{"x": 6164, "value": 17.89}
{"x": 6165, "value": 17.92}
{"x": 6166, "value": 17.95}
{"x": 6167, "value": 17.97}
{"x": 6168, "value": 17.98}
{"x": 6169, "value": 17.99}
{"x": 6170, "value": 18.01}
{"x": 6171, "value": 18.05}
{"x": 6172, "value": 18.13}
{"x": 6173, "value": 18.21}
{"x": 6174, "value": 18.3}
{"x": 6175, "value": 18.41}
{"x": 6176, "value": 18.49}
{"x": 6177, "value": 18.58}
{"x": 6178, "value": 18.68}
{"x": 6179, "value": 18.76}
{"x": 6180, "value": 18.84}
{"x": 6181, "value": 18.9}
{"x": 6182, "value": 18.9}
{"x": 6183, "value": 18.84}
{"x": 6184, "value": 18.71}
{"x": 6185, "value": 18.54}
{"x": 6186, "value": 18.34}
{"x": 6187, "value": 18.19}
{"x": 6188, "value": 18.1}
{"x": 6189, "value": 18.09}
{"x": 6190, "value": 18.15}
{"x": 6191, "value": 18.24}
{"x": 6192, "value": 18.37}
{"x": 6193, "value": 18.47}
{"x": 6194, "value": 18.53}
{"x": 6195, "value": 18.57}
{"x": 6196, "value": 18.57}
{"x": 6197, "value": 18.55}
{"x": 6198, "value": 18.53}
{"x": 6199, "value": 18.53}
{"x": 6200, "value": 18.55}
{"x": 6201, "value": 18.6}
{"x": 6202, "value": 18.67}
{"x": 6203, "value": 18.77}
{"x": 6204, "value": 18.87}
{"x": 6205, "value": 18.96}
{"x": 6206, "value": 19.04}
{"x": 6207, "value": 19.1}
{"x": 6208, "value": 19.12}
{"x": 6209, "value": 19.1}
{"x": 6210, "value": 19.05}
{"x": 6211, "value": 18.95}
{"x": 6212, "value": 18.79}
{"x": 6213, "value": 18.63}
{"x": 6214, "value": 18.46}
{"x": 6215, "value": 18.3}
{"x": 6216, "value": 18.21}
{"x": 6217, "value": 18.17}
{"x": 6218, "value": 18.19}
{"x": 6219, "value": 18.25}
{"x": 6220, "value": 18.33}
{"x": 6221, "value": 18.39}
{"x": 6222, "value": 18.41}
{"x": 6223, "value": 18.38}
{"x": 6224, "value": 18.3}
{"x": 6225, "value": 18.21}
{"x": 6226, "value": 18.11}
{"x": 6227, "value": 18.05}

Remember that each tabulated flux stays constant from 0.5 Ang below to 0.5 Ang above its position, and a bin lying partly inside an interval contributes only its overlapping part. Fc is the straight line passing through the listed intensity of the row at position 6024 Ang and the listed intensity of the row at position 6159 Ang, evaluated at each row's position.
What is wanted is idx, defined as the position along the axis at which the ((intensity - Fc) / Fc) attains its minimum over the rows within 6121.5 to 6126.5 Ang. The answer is 6122 Ang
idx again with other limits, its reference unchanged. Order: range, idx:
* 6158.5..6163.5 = 6163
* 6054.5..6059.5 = 6059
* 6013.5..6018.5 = 6014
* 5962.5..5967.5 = 5963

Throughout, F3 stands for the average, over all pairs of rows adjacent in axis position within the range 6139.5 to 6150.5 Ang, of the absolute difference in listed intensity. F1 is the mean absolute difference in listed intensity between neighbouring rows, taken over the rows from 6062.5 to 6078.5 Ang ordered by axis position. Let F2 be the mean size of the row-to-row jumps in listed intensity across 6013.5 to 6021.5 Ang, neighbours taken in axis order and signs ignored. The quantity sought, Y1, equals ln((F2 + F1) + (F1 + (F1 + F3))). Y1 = -0.9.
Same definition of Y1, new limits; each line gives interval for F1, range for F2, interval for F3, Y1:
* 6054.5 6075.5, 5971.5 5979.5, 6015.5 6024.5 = -1.0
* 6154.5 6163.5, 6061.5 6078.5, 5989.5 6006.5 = -0.6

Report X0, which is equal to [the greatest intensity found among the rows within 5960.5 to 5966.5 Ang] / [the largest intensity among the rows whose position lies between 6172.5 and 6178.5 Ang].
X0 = 1.02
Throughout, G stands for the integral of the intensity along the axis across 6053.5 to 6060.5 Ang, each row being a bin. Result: 134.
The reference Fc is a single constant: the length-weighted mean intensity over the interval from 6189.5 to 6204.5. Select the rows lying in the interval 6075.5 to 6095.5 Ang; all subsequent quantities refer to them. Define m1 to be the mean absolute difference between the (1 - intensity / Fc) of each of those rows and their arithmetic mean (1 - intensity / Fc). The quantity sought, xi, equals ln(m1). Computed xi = -3.3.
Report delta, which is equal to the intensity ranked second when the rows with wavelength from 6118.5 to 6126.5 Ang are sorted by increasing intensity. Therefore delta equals 19.01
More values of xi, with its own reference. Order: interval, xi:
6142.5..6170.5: -4.1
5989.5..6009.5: -4.3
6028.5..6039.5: -5.1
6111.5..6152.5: -3.9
